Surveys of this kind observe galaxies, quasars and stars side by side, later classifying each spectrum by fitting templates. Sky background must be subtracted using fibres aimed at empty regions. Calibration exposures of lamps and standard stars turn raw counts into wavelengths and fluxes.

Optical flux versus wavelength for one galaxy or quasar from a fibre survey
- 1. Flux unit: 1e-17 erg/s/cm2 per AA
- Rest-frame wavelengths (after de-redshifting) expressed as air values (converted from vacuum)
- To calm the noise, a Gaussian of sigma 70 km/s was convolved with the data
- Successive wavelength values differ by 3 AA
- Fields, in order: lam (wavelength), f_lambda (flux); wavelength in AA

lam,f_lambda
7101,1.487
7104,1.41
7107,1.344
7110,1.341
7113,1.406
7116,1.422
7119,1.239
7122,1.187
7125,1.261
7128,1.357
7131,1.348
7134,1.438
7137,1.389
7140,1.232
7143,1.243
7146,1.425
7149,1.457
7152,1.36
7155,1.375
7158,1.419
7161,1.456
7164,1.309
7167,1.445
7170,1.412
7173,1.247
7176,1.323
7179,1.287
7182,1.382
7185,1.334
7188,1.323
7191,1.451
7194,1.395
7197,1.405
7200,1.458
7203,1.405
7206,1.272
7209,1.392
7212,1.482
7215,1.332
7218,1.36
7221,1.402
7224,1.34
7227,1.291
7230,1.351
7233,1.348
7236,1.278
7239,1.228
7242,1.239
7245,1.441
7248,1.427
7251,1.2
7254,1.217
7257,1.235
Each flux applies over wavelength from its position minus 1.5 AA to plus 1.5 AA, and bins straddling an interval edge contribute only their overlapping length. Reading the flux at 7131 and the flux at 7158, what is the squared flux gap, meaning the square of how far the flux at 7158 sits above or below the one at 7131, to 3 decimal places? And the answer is 0.005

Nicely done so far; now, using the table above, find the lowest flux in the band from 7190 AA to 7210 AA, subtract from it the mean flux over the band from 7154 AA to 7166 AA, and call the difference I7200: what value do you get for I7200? -0.12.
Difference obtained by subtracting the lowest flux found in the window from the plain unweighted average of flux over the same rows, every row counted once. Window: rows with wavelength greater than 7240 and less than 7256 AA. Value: 0.10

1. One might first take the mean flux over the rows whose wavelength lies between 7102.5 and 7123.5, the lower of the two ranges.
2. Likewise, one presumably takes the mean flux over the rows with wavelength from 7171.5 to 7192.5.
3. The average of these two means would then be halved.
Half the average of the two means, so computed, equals 0.668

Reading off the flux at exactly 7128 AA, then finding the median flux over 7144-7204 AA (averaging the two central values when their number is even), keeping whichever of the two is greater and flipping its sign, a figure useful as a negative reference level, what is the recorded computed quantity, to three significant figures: -1.40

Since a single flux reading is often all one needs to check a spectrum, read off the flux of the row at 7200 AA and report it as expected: 1.458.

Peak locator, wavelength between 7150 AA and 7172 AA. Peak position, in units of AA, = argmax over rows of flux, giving 7161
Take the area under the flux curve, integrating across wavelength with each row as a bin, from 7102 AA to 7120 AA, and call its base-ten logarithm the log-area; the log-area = 1.39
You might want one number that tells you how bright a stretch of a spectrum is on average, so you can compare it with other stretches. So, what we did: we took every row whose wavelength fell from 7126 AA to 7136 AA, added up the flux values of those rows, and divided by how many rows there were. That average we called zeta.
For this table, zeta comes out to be 1.38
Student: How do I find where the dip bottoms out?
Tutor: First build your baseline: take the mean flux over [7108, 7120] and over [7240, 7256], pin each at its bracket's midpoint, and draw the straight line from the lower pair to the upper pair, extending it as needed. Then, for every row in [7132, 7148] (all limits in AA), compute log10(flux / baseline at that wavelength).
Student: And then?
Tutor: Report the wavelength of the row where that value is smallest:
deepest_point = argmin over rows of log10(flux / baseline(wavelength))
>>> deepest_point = 7140 AA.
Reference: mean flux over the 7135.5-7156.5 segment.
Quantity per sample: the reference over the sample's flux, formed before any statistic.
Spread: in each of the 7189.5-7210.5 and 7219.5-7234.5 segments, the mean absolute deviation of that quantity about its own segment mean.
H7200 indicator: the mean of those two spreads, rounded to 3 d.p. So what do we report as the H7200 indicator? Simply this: 0.023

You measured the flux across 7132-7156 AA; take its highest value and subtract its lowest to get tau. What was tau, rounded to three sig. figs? 0.225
